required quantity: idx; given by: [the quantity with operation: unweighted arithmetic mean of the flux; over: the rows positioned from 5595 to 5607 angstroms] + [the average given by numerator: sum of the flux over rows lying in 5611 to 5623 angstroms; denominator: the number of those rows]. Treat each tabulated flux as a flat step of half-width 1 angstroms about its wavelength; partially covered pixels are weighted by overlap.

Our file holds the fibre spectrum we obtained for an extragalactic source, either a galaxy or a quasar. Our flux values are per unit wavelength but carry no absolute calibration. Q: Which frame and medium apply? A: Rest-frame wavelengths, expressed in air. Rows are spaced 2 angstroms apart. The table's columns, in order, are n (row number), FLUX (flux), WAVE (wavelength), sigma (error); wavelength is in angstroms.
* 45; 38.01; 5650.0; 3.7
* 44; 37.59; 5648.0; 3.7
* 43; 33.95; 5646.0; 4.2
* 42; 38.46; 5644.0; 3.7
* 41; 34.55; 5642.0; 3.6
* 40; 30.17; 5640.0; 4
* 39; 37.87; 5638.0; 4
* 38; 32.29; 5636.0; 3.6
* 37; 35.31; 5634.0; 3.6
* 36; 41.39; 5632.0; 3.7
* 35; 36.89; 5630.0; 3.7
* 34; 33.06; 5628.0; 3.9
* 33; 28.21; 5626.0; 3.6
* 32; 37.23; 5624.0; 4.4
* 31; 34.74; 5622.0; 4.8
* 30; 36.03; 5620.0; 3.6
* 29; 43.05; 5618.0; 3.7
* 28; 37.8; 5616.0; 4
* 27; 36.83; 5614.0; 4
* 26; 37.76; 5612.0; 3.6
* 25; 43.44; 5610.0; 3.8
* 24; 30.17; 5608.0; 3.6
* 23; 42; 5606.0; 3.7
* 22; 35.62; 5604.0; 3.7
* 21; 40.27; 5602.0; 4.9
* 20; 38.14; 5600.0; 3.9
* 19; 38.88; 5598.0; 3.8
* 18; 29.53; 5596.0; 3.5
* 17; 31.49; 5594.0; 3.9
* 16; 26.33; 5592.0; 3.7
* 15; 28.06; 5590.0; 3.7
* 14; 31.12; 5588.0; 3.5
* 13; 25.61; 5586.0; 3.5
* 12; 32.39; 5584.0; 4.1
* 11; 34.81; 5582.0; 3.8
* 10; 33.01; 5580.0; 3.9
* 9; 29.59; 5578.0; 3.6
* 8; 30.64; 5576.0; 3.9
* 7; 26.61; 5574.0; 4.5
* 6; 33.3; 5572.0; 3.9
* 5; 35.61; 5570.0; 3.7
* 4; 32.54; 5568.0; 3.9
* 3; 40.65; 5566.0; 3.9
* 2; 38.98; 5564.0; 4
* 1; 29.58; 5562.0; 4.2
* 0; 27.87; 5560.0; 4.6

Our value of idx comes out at 75.1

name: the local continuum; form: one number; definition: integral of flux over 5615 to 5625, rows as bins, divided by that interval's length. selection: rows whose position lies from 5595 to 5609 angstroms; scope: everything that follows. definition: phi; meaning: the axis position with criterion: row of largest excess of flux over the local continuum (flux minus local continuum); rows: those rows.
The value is 5606.0 angstroms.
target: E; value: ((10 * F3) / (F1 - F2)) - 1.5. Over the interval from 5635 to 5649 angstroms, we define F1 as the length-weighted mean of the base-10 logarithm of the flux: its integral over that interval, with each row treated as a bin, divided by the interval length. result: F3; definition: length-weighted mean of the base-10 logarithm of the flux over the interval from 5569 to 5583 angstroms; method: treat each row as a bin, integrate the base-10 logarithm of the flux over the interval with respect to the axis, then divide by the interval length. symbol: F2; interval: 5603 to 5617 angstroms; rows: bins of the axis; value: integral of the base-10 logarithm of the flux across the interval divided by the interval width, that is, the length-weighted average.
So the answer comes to -487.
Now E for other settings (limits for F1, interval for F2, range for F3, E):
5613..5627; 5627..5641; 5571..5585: 1333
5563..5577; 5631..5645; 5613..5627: -693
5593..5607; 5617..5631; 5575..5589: 1294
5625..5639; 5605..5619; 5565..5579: -346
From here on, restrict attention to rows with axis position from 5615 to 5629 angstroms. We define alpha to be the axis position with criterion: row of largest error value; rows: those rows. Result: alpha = 5622.0 angstroms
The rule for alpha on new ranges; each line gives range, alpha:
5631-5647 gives 5646.0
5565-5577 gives 5574.0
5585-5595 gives 5594.0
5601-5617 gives 5602.0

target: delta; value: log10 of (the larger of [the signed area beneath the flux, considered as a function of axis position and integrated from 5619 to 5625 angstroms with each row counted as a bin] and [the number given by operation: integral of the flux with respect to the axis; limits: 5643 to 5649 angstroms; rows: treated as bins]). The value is 2.342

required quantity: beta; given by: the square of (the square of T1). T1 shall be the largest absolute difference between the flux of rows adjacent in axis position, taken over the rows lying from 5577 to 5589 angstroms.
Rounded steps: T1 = 6.78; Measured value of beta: 2113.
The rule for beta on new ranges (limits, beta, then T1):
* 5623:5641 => 6620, 9.02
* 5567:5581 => 2003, 6.69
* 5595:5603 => 7643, 9.35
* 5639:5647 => 414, 4.51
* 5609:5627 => 6620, 9.02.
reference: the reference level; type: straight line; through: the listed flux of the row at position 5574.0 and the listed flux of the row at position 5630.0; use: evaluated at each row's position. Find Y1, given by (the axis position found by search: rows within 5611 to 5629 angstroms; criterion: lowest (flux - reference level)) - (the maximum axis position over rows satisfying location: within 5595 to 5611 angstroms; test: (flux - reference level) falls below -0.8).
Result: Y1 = 18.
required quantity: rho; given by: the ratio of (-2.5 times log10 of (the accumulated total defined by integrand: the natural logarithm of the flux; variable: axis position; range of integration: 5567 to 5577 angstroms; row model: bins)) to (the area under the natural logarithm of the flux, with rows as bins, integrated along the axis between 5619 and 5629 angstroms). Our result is -0.109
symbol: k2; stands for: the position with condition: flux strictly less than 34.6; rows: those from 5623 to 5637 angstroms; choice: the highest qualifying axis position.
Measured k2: 5636.0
